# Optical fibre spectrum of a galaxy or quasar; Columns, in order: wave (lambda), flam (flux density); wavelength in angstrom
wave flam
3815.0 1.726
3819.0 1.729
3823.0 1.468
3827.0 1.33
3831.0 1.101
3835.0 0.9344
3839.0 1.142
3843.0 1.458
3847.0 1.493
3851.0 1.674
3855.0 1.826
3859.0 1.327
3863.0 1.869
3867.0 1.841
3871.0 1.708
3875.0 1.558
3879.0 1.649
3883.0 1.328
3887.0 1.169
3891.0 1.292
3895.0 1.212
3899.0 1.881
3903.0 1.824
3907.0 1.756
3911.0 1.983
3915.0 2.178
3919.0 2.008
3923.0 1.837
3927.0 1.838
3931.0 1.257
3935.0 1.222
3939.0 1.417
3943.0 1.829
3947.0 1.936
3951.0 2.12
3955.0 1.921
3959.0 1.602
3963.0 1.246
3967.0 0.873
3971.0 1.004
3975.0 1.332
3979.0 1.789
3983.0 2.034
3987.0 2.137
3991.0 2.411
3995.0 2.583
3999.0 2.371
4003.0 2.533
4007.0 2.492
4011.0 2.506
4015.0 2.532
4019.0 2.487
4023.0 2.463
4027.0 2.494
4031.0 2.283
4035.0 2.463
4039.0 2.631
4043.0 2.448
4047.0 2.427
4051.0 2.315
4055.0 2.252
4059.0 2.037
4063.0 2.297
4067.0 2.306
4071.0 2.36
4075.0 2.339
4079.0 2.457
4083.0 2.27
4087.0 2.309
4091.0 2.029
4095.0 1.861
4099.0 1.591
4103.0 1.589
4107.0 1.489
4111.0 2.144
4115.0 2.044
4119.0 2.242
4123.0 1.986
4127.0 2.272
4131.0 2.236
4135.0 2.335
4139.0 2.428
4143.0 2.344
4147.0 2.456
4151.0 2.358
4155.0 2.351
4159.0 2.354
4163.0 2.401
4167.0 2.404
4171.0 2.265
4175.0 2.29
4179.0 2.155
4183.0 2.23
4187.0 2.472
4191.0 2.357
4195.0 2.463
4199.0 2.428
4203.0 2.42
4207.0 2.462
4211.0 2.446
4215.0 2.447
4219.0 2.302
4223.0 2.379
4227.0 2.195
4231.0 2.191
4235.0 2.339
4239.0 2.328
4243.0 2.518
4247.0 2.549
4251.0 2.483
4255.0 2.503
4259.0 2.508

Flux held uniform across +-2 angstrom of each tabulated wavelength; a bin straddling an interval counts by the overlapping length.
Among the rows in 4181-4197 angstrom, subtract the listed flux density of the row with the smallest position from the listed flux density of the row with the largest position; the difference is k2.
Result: 0.23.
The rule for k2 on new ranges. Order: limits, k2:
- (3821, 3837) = -0.53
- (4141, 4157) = 0.01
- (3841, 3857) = 0.37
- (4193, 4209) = 0.00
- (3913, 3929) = -0.34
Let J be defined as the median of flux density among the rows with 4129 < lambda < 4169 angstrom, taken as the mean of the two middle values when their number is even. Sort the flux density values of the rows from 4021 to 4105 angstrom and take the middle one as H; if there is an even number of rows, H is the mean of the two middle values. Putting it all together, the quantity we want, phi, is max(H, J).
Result 2.36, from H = 2.31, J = 2.36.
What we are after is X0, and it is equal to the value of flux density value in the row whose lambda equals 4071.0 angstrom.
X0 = 2.36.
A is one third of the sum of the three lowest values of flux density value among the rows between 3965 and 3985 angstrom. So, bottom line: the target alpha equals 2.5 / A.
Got 2.3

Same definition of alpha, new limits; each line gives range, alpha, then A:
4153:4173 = 1.1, 2.32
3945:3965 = 1.6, 1.59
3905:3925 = 1.3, 1.86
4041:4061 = 1.1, 2.20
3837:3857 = 1.8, 1.36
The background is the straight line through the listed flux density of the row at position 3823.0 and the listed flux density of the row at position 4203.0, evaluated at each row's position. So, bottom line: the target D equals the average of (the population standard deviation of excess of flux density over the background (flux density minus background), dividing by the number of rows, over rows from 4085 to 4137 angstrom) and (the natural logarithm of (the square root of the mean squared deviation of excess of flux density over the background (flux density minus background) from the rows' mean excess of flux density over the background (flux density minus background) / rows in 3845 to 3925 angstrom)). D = -0.5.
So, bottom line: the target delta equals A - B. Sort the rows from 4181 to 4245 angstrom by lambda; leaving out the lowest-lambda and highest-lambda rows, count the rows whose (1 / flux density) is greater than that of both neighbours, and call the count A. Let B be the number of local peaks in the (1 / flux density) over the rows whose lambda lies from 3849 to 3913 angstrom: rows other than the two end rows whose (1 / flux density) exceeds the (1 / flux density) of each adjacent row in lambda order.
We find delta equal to 1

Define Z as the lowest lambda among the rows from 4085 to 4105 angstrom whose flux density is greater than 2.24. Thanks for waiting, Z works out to 4087.0 angstrom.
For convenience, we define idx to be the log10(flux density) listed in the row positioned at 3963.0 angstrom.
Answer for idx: 0.10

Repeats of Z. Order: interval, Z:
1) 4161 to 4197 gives 4163.0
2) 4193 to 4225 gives 4195.0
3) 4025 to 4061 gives 4027.0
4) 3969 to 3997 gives 3991.0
